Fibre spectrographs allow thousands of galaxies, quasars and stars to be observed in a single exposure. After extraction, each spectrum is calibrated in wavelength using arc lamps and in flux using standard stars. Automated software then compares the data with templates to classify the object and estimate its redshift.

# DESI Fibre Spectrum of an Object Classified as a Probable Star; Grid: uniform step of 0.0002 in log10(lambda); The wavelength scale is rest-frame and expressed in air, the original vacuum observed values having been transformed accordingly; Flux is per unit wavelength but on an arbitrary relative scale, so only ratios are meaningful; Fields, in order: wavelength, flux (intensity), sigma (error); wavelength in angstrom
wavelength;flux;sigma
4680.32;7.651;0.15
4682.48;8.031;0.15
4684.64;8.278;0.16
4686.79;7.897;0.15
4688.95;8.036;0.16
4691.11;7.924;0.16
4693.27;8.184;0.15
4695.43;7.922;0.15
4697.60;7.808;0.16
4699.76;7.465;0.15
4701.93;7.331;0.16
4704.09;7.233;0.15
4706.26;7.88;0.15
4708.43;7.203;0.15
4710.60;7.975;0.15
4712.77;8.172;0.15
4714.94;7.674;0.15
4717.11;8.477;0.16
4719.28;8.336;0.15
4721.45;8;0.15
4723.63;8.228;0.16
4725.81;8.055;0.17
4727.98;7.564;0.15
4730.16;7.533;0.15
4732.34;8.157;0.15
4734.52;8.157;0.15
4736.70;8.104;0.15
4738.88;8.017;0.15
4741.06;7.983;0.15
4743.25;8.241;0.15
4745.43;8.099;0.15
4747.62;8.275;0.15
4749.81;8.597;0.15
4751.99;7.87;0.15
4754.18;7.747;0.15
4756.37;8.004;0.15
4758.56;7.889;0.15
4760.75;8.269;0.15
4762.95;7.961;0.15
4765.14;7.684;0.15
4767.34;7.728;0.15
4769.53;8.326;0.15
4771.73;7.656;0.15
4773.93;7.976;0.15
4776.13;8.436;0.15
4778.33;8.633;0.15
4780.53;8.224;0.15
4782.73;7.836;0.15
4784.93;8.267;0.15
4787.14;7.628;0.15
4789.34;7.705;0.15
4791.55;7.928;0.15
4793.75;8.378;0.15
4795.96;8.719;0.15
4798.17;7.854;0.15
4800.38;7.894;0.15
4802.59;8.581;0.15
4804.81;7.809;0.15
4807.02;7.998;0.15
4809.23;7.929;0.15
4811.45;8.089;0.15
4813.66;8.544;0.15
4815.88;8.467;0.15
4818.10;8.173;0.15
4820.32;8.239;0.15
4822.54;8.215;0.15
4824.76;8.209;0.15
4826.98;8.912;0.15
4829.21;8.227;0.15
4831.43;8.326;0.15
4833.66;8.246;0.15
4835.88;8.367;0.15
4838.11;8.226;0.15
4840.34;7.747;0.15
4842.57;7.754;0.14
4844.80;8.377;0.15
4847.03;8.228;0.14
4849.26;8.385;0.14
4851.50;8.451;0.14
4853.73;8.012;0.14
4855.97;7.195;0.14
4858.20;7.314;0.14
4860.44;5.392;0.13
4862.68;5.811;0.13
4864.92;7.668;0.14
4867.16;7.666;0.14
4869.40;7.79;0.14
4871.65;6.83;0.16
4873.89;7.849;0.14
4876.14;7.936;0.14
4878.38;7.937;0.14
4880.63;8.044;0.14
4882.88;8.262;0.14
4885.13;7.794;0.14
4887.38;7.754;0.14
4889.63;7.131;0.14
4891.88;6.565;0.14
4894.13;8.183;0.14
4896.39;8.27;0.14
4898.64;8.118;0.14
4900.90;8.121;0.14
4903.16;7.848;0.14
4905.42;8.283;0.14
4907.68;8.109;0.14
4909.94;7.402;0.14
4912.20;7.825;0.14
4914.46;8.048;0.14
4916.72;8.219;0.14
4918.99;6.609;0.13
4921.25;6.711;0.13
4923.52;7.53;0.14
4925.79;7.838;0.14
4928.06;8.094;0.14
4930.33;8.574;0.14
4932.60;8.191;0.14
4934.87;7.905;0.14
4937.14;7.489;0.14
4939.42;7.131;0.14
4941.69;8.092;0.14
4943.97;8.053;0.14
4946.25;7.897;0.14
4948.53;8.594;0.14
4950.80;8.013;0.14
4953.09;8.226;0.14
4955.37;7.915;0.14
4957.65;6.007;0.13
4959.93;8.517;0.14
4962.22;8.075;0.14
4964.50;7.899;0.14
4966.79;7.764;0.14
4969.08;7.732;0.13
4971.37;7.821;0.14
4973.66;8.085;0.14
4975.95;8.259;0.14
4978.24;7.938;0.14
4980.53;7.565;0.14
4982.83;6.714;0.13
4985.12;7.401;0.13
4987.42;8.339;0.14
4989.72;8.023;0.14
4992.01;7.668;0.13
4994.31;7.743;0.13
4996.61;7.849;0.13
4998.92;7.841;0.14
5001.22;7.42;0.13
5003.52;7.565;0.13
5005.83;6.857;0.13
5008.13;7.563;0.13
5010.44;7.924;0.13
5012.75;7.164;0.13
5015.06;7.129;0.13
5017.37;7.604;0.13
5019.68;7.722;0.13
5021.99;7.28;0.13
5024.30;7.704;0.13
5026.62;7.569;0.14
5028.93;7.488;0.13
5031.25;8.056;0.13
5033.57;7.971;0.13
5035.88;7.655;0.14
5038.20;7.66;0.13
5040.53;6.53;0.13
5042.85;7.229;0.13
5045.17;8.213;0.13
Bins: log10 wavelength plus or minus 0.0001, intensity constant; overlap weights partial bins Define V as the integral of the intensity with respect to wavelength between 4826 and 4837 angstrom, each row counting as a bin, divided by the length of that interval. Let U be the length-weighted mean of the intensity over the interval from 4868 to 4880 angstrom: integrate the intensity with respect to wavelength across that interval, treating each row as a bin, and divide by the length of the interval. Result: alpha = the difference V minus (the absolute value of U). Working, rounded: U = 7.68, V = 8.4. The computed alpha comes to 0.73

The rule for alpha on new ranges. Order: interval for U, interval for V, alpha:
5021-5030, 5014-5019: -0.11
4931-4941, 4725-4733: 0.06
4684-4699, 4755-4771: -0.02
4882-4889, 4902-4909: 0.19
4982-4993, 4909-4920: -0.02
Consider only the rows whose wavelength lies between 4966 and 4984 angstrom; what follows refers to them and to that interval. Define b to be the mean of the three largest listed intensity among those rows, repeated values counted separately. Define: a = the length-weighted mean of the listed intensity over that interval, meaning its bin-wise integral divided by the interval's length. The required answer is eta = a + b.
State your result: 15.8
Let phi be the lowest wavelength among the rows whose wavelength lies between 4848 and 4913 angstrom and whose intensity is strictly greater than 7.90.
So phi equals 4849.26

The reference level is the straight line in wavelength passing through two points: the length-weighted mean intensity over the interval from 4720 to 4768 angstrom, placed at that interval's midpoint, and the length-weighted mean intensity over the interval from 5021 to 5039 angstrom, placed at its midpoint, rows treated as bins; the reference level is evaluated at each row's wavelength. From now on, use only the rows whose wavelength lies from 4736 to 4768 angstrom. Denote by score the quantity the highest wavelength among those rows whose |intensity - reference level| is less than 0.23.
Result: 4762.95 angstrom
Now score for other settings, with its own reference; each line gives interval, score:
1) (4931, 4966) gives 4964.50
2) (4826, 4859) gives 4853.73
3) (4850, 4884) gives 4880.63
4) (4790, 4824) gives 4811.45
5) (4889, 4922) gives 4912.20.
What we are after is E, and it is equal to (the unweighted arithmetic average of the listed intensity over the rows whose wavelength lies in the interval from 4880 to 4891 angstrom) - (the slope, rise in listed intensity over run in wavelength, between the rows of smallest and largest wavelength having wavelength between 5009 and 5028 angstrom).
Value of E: 7.8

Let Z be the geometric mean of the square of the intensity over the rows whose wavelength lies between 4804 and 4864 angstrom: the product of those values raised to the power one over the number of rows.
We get 63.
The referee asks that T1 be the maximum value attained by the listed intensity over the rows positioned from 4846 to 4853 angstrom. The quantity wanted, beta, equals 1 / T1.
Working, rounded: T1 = 8.451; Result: 0.118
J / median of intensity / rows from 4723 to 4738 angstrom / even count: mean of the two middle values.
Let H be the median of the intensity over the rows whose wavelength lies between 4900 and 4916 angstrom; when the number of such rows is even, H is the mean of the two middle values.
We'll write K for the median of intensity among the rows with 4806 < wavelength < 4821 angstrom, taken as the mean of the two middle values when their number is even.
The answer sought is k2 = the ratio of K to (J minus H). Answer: 146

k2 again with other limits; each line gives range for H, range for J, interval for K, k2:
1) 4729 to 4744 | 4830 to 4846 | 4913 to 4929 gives 55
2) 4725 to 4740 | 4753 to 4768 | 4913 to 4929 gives -47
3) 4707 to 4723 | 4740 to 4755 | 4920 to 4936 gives 80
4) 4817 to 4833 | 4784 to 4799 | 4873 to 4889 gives -27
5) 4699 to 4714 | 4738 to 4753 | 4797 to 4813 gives 13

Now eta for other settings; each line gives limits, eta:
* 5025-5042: 15.5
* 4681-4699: 16.2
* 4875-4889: 16.0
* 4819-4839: 16.9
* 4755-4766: 16.0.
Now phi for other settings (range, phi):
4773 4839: 4773.93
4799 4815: 4802.59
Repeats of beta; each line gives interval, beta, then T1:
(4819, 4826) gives 0.121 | 8.239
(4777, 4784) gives 0.116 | 8.633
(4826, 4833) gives 0.112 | 8.912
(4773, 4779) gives 0.116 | 8.633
